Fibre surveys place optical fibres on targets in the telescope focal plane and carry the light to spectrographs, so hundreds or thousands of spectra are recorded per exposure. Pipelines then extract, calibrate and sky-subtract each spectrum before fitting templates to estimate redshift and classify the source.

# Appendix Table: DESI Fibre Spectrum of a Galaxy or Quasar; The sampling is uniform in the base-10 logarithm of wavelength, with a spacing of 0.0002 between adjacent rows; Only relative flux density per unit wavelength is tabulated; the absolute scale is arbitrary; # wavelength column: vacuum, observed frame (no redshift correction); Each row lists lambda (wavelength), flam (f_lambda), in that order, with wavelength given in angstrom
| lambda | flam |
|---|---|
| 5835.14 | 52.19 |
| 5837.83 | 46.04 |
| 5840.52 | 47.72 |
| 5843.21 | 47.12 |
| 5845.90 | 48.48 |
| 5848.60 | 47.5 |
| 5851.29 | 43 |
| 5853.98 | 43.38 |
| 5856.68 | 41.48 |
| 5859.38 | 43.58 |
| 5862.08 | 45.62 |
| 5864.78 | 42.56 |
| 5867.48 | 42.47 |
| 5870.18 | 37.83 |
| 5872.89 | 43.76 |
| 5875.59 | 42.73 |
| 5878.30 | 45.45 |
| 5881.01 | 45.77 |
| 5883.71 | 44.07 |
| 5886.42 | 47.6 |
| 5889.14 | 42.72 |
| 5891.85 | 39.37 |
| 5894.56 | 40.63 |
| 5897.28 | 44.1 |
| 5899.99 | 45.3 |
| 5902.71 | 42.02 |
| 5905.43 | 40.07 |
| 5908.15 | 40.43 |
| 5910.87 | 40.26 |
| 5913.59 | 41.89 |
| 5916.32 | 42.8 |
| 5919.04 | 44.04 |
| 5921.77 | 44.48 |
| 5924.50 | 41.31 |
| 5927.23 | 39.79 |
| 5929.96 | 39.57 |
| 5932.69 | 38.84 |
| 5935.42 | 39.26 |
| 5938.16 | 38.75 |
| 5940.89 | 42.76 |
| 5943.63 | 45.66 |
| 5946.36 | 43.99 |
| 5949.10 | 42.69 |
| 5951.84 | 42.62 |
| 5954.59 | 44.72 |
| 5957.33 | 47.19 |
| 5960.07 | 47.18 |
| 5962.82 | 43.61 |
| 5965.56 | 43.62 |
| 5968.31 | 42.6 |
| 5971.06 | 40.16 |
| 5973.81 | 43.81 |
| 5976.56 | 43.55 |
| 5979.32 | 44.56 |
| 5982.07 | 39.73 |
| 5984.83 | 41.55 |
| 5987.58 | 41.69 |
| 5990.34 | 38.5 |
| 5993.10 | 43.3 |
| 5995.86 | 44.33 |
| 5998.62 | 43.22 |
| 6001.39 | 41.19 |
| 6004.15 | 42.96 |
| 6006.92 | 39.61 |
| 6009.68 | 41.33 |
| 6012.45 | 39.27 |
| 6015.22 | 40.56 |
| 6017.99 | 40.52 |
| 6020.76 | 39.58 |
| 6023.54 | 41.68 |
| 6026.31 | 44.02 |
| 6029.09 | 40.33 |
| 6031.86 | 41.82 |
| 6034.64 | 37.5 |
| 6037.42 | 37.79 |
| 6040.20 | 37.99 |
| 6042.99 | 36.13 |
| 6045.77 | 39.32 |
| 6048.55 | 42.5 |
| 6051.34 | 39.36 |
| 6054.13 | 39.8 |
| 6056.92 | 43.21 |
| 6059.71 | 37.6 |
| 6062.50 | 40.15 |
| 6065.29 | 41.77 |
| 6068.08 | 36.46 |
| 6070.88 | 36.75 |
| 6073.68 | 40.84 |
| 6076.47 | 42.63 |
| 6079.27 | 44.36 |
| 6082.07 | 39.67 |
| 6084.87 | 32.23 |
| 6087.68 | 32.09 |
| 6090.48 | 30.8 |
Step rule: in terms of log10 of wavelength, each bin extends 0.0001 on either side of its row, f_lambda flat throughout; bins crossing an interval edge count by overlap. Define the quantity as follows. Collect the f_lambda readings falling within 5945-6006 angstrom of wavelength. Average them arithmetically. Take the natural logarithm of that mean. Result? 3.76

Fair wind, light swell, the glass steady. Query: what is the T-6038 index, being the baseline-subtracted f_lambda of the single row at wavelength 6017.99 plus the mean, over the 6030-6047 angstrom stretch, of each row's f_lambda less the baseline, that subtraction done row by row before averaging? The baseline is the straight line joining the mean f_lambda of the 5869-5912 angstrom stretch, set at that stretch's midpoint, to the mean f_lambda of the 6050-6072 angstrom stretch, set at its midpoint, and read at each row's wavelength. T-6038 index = -1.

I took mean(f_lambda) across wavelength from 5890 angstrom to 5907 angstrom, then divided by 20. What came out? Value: 2.10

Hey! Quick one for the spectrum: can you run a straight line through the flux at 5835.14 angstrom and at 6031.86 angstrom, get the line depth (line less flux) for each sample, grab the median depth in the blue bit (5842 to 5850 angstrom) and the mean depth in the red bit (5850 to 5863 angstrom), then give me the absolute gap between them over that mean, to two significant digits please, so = 0.48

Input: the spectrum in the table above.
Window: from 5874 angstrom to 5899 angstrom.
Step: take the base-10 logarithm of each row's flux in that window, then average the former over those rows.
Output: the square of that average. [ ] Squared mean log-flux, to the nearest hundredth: 2.69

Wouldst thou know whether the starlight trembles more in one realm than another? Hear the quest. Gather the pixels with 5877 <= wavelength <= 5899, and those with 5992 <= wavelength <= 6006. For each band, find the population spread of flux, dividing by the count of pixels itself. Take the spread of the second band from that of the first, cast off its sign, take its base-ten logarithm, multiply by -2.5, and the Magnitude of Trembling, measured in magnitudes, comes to -0.5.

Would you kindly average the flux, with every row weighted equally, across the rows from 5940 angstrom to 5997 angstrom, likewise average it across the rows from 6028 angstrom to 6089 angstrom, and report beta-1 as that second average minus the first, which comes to -4.1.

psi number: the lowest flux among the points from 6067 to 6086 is 32.23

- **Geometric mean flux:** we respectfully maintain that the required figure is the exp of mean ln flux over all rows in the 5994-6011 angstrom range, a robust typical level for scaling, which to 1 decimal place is 42.1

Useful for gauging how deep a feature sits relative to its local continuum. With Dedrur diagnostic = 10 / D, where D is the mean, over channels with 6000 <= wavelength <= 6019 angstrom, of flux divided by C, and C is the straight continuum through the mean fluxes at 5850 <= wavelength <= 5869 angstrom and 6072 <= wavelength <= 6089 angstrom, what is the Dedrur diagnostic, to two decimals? 9.83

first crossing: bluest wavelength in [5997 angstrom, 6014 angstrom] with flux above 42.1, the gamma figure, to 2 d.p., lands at 5998.62 angstrom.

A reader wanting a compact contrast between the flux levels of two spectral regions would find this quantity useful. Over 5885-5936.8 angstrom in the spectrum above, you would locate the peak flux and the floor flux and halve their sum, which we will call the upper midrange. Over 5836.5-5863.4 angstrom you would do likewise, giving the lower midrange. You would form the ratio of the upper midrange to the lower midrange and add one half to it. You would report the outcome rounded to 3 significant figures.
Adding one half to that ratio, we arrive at 1.46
